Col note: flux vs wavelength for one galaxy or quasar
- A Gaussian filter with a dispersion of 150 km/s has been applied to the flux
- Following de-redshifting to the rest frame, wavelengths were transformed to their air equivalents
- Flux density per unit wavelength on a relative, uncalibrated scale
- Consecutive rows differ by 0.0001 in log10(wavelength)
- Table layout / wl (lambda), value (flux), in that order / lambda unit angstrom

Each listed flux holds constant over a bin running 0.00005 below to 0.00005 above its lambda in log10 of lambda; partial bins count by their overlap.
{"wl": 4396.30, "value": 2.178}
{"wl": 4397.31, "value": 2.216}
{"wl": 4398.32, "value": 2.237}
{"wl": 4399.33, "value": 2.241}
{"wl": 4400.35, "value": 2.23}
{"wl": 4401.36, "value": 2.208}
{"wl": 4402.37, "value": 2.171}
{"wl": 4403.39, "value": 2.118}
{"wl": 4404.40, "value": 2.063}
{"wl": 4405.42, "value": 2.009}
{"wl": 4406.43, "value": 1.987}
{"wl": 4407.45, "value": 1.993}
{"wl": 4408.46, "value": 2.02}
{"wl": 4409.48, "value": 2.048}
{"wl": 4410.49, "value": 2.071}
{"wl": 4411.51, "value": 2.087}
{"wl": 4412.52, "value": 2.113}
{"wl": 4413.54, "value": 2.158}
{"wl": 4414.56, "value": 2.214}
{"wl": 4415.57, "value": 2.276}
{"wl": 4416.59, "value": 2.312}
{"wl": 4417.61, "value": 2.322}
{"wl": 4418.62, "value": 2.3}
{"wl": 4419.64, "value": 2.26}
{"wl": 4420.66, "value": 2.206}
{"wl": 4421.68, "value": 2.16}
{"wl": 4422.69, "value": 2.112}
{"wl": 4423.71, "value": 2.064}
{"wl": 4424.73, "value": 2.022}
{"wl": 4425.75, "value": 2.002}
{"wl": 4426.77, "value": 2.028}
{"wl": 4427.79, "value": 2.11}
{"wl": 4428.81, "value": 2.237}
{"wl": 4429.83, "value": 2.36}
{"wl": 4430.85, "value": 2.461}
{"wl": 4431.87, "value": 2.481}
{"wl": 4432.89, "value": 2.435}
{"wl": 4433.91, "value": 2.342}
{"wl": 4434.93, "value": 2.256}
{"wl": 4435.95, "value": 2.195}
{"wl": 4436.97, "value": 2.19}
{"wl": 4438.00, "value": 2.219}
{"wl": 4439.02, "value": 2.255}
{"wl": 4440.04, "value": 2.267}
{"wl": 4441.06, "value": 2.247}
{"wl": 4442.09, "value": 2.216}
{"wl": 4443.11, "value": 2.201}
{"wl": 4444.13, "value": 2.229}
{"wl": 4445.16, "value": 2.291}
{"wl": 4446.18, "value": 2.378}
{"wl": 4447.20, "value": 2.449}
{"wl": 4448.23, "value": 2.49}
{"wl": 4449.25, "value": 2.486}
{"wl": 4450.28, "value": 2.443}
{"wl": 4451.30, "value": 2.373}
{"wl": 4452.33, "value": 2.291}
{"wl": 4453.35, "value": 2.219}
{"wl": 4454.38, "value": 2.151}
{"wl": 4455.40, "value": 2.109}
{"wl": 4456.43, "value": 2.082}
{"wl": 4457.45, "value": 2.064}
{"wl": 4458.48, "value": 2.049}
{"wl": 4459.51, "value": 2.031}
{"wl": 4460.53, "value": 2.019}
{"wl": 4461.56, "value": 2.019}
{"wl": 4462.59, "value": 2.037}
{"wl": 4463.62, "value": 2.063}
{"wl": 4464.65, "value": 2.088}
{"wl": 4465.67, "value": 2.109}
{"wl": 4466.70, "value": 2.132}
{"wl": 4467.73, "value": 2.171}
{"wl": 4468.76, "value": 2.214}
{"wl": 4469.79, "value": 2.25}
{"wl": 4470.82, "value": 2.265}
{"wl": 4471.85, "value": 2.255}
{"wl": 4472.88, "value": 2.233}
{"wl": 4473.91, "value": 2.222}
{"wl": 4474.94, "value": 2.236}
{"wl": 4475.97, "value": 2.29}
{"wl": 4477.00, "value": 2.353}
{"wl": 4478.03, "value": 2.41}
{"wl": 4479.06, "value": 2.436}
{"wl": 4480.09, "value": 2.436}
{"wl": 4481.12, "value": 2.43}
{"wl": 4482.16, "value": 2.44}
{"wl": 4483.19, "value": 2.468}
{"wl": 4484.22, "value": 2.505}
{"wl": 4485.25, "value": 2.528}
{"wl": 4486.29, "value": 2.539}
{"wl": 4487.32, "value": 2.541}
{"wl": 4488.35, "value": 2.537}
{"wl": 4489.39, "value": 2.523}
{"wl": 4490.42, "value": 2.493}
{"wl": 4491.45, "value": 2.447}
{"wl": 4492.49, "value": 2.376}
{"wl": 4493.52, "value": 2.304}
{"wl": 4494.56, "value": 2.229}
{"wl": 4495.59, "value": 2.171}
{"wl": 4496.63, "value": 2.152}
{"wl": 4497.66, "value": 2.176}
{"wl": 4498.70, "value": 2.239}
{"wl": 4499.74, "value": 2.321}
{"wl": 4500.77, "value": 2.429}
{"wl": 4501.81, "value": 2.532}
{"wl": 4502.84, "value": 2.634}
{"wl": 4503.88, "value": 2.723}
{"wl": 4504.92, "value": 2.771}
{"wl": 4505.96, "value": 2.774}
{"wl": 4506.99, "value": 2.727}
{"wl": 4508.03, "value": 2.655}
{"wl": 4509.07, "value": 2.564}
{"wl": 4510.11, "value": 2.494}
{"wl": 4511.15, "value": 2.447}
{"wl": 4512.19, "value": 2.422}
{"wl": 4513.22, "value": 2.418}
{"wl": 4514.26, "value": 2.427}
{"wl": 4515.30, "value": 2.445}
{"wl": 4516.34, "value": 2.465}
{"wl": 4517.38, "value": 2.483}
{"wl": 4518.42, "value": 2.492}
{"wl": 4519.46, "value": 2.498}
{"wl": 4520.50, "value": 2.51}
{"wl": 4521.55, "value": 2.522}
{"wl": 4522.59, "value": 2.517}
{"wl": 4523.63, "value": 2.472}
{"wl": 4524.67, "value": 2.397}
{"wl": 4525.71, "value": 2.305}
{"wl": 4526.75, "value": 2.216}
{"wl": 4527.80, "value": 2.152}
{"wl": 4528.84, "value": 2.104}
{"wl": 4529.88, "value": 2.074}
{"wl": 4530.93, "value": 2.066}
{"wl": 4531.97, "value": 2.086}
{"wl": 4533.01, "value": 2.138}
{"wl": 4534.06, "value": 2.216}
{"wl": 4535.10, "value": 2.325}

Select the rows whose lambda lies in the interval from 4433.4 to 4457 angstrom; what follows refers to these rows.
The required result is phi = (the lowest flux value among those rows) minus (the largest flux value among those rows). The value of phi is -0.41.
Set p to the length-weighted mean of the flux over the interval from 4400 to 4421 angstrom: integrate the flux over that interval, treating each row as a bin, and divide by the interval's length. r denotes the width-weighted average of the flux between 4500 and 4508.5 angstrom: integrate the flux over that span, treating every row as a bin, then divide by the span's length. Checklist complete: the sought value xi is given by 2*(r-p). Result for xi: 1.00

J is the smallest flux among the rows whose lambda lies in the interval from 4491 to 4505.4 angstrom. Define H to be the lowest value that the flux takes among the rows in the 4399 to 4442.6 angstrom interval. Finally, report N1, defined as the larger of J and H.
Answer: 2.15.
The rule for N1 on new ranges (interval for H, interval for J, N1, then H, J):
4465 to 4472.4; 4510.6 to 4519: 2.42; 2.109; 2.418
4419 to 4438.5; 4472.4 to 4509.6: 2.15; 2.002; 2.152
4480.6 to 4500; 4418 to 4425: 2.15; 2.152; 2.022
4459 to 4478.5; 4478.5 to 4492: 2.43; 2.019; 2.43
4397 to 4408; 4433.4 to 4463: 2.02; 1.987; 2.019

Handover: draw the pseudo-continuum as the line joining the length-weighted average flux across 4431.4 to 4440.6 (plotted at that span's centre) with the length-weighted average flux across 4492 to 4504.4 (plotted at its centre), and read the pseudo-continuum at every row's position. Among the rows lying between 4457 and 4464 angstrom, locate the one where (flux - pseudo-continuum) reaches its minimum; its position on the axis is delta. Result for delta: 4461.56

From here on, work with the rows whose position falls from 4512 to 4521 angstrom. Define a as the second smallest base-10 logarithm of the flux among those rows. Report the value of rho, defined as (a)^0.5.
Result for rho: 0.620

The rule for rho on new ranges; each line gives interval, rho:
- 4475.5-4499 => 0.580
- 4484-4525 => 0.580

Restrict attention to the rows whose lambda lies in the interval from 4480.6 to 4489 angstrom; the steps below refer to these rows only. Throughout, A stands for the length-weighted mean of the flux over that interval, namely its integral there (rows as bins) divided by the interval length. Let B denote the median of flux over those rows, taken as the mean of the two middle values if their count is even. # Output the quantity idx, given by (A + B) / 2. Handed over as 2.5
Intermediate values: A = 2.5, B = 2.5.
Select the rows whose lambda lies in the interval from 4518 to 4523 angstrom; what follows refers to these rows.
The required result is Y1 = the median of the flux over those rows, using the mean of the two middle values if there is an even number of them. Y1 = 2.5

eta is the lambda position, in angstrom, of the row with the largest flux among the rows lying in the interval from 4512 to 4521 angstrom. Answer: 4520.50 angstrom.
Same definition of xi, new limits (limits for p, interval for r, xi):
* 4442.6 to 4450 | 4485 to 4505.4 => 0.14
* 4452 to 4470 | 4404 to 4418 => 0.01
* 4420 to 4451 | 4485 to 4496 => 0.33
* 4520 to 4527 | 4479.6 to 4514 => 0.08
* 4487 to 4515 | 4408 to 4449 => -0.47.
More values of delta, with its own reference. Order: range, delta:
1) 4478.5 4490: 4481.12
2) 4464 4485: 4464.65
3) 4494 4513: 4496.63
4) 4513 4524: 4513.22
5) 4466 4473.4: 4466.70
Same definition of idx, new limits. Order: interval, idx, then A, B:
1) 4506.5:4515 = 2.5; 2.5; 2.5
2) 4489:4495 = 2.4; 2.4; 2.4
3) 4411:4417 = 2.2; 2.2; 2.2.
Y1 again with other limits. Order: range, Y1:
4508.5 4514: 2.4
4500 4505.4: 2.6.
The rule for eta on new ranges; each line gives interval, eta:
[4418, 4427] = 4418.62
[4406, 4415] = 4414.56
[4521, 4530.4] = 4521.55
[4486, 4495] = 4487.32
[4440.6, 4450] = 4448.23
